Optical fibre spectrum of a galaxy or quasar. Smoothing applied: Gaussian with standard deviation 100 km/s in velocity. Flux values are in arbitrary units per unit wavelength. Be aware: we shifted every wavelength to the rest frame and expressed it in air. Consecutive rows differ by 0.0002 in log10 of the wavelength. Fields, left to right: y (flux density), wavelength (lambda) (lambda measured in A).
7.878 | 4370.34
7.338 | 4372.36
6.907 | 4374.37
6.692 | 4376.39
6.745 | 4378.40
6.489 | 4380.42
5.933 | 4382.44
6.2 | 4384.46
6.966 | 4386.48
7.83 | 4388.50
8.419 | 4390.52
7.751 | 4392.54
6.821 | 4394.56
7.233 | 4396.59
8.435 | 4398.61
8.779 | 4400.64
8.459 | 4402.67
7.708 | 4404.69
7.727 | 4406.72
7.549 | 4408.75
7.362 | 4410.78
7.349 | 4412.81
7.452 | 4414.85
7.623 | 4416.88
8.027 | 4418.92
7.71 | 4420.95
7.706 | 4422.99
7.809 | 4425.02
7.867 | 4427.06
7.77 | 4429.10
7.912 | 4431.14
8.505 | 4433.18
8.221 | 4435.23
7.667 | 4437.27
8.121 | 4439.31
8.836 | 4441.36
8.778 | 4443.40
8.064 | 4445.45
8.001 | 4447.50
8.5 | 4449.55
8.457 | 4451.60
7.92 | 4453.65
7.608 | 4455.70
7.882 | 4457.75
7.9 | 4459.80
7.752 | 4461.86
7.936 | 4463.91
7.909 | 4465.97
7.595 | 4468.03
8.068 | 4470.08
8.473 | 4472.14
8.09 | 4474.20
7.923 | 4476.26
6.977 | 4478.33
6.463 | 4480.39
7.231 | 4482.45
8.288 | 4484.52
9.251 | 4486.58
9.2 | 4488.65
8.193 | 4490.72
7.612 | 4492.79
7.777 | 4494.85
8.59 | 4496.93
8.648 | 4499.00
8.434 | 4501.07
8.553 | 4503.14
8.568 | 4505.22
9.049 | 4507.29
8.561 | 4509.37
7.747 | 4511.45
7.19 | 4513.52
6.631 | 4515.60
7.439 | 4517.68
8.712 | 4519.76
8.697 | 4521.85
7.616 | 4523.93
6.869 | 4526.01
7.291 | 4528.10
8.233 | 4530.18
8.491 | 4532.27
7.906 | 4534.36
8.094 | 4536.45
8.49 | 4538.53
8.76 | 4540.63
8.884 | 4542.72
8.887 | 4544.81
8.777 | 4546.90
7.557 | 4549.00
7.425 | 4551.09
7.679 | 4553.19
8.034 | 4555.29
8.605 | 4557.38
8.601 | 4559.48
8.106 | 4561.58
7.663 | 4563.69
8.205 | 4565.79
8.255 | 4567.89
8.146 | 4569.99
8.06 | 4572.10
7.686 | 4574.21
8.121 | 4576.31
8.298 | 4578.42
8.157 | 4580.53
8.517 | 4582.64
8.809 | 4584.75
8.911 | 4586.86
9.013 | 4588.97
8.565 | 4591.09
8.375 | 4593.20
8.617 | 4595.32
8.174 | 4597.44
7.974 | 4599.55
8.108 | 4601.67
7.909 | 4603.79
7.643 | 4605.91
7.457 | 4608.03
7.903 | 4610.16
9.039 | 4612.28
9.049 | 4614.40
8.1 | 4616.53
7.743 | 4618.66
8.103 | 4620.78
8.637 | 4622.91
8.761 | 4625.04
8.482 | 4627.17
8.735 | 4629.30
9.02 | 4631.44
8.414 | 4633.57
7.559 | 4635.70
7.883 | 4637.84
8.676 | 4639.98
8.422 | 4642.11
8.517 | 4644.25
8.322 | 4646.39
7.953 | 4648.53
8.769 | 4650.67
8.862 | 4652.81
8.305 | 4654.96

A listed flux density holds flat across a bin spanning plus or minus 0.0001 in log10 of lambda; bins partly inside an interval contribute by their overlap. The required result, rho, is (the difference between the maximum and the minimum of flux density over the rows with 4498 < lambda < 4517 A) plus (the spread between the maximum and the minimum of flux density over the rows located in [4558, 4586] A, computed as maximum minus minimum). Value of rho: 3.6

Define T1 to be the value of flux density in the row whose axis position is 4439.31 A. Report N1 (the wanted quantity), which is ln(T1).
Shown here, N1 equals 2.09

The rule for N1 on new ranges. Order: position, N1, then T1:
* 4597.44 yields 2.10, 8.174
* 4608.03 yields 2.01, 7.457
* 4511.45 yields 2.05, 7.747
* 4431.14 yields 2.07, 7.912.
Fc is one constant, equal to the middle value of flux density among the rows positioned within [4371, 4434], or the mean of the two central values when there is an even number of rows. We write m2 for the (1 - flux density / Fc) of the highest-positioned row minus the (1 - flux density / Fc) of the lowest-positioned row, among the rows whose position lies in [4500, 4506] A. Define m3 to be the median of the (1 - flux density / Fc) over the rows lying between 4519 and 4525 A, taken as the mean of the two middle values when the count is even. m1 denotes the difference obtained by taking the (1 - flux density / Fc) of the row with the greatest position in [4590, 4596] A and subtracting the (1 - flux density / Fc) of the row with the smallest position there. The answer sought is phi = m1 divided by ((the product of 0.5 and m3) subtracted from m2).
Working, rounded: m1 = -0.01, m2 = -0.02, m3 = -0.13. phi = -0.1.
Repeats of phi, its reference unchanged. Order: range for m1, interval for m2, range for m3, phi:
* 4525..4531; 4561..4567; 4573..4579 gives -12.6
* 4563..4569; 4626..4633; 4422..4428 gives 1.2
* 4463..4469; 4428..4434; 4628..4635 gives -1.5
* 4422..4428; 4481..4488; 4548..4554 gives 0.1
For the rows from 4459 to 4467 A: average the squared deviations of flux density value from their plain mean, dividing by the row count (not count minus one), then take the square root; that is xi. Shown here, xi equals 0.1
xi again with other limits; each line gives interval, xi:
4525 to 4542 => 0.6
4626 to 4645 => 0.4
